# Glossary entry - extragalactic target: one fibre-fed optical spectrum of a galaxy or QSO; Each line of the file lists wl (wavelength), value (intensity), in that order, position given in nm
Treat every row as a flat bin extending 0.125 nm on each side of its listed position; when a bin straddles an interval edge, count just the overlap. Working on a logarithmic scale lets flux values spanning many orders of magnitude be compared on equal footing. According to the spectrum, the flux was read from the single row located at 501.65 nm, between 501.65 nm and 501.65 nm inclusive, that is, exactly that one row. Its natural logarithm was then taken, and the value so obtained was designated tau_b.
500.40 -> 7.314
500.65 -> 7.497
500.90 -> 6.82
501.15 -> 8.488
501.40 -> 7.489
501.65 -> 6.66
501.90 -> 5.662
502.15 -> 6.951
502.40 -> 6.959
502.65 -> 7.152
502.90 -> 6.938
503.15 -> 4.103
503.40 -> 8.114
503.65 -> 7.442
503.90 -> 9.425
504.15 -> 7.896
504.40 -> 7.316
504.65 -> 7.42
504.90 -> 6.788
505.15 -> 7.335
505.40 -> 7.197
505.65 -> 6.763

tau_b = 1.90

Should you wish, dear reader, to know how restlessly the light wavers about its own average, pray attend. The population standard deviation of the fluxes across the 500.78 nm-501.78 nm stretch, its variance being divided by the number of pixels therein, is 0.72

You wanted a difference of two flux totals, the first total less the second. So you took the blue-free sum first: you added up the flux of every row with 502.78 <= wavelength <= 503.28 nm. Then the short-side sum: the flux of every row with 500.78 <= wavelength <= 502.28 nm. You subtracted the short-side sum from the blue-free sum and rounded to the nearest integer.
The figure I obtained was -31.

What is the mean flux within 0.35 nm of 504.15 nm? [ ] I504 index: 8.2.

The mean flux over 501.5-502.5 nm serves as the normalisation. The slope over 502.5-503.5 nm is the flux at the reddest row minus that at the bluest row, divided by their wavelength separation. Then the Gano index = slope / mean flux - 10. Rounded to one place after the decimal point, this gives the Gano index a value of -9.8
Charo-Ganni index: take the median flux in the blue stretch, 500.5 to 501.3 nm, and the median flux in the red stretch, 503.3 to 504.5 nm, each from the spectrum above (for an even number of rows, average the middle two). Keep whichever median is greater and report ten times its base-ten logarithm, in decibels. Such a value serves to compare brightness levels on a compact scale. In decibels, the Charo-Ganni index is 8.97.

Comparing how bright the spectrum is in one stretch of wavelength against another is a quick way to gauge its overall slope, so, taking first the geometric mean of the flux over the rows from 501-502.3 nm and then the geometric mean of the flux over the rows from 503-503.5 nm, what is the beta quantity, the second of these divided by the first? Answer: 0.83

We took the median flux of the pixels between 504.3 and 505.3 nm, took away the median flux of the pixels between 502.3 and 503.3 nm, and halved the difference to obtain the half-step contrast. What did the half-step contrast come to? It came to 0.19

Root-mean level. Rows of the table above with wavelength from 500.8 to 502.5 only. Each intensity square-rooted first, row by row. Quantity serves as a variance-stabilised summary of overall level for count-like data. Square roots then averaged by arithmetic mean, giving 2.64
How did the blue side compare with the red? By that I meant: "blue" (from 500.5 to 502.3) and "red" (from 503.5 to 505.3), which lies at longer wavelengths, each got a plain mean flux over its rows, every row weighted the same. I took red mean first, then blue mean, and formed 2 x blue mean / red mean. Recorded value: 1.85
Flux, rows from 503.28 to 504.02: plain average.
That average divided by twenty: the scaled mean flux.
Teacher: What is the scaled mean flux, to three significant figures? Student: 0.416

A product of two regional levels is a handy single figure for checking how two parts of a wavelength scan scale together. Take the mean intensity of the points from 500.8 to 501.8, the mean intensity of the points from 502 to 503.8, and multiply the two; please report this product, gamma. 50.1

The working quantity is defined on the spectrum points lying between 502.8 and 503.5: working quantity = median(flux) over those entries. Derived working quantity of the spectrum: 6.94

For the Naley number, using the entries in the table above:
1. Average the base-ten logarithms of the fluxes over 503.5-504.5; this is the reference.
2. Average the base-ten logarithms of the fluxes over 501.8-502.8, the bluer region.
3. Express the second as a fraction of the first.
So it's 0.91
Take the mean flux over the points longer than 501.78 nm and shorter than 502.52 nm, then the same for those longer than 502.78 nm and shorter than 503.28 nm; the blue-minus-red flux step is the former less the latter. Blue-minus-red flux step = 1.0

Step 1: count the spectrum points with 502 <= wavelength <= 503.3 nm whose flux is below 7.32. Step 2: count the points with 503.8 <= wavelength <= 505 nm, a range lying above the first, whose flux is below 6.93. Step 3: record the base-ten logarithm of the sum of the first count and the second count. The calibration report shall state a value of 0.78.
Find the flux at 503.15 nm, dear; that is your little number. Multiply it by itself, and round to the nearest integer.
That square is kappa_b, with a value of 17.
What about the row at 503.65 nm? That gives 55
